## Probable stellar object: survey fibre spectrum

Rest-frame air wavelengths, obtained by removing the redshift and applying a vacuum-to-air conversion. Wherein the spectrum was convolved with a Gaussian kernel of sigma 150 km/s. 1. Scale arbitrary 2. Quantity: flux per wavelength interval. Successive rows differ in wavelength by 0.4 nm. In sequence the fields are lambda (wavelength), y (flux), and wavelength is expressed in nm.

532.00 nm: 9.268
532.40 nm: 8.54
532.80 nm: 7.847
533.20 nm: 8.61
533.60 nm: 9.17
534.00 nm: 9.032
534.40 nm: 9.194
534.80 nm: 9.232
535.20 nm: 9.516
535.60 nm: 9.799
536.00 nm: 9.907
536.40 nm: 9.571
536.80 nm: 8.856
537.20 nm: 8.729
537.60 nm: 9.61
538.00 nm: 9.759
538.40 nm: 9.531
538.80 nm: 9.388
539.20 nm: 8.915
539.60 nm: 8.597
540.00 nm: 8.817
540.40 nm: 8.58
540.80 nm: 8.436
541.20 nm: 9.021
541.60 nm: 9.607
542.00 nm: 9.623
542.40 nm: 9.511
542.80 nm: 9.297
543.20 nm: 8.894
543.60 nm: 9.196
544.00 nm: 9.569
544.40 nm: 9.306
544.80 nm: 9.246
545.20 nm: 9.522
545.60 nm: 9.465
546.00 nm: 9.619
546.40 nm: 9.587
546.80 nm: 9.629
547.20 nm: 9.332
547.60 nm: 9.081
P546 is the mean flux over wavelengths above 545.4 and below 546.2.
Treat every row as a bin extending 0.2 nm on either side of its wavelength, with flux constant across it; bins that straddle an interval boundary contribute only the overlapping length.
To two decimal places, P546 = 9.54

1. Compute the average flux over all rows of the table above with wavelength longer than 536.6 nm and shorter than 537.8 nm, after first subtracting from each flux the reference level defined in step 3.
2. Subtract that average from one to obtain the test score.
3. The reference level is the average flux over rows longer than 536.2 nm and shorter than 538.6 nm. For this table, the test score 1.28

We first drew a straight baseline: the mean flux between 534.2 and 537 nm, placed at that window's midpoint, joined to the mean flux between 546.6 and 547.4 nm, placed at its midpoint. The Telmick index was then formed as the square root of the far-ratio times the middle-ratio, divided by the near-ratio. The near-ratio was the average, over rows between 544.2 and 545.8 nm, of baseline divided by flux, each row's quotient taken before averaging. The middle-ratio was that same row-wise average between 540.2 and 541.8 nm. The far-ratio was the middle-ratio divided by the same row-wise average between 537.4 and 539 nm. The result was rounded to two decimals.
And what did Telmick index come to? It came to 1.06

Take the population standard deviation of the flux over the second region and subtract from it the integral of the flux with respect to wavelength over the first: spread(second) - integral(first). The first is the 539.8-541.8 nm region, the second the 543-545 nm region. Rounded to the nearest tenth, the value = -17.6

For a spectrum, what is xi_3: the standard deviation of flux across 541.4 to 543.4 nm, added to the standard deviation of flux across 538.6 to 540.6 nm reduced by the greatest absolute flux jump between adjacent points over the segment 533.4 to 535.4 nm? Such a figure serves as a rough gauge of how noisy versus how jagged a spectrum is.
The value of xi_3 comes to 0.3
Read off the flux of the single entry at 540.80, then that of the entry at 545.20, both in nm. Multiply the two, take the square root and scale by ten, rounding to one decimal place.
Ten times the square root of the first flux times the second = 89.6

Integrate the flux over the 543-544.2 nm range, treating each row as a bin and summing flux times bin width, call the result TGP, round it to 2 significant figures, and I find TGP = 11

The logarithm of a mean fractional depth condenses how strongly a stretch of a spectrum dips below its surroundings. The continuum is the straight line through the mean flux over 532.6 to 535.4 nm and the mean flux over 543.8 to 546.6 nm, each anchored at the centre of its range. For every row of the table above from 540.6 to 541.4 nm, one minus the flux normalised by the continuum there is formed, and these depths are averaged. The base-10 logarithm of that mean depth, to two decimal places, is -1.23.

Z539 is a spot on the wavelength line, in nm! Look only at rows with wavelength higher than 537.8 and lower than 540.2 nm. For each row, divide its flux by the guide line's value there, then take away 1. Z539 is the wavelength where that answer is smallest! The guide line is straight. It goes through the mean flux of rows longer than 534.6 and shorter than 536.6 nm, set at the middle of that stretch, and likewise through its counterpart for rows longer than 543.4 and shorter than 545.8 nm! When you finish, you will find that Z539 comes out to 539.60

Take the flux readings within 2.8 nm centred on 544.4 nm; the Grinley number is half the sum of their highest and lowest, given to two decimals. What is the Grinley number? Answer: 9.23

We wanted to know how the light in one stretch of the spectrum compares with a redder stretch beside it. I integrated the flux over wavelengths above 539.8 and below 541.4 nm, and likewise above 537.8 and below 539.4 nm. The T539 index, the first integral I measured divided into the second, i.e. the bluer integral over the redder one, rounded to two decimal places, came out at 1.08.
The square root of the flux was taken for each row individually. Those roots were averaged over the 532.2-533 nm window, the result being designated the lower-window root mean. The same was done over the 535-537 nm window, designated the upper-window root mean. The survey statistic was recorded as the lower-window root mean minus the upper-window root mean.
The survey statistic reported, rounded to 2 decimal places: -0.22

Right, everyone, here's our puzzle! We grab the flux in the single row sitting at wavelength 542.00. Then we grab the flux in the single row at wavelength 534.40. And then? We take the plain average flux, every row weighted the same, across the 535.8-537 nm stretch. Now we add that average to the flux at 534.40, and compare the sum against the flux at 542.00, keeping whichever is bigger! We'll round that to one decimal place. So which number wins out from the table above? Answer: 18.6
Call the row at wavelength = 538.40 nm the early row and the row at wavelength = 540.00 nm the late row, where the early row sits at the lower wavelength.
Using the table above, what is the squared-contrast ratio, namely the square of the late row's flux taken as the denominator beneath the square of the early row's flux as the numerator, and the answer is 1.17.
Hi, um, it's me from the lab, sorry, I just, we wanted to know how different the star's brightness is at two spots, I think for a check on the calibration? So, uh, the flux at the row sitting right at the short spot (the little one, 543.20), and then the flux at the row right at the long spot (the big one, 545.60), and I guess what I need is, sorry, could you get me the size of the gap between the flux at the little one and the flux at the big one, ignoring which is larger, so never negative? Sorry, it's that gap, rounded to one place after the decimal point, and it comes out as 0.6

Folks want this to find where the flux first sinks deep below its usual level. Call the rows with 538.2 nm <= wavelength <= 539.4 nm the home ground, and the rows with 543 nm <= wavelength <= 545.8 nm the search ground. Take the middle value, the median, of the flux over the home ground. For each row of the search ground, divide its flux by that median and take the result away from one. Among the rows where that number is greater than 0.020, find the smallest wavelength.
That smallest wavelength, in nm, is 543.20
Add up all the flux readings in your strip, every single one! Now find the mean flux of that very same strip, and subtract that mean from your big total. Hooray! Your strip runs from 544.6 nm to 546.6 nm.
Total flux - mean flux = 38.0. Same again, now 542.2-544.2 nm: 37.2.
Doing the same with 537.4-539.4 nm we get 37.8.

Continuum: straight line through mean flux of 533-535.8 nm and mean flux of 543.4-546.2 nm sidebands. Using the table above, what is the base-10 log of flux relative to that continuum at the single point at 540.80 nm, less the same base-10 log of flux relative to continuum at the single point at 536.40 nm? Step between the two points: -0.06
